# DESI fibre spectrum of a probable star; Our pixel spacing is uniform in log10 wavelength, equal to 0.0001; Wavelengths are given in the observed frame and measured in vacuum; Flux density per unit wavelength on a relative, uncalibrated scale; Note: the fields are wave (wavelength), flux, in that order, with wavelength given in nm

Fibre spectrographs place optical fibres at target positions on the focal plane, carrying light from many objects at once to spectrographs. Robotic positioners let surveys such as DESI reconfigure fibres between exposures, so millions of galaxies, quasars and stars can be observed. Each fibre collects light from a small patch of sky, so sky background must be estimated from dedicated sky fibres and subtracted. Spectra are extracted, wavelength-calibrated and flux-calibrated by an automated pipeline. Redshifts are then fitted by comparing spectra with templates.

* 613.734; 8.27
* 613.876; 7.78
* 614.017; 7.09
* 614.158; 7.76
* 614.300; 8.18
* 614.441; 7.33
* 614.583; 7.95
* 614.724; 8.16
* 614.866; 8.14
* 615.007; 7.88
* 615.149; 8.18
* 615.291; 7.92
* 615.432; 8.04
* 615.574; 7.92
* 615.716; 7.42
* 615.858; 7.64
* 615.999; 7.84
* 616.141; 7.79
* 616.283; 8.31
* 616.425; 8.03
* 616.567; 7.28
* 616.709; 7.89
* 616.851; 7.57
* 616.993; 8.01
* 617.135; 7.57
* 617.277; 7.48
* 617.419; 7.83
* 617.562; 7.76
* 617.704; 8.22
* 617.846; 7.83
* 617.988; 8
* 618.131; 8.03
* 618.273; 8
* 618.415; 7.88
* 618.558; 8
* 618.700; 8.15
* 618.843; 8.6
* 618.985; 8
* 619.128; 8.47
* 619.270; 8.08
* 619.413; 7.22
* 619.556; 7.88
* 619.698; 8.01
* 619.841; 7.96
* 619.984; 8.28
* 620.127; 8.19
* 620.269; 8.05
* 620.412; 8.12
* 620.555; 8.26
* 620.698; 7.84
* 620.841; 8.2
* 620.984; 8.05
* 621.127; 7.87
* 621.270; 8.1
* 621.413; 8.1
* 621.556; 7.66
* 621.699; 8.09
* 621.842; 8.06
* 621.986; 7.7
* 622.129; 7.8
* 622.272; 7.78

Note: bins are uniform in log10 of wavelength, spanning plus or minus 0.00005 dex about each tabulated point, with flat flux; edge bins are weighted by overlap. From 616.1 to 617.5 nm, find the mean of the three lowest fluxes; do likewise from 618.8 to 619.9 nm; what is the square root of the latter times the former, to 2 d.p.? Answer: 7.56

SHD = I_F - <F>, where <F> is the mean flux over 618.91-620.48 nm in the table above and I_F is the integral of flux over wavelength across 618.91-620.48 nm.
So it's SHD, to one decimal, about 4.6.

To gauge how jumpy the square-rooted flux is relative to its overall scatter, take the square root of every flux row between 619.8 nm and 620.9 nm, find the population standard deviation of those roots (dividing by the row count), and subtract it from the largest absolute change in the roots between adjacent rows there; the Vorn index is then 0.049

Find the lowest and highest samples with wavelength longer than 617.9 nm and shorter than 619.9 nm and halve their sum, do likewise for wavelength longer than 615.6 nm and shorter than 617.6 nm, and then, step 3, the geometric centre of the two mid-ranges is 7.85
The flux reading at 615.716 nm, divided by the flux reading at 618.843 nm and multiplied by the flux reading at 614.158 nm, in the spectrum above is 6.7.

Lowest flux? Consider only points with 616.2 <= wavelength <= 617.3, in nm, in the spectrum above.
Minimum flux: 7.28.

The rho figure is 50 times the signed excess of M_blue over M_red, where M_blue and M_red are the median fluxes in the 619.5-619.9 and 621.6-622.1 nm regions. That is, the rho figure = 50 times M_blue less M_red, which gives -5.0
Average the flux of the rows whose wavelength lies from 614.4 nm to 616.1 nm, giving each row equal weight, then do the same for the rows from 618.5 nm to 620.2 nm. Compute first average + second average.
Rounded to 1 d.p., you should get 15.9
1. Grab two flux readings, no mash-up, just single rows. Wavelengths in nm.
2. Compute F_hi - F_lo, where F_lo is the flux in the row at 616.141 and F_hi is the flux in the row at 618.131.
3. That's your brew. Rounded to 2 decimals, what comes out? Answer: 0.24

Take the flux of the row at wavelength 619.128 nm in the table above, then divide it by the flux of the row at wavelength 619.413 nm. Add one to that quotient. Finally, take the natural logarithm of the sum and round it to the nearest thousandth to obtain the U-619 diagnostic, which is 0.776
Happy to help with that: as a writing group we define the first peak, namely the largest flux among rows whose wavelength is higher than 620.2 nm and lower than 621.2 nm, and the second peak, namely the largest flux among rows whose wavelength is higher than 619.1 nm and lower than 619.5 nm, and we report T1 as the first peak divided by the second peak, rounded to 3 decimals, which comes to 0.975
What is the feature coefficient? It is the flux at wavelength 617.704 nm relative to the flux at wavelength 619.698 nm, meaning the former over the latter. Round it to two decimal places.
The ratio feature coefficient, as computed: 1.03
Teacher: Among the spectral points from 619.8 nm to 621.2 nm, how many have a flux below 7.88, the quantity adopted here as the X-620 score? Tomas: 2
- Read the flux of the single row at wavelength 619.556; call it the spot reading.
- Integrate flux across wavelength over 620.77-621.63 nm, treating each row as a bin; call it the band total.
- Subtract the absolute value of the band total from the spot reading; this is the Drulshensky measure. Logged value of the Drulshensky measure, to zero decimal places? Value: 1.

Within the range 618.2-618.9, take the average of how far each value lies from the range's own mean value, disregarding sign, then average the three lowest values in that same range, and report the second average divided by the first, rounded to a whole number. 40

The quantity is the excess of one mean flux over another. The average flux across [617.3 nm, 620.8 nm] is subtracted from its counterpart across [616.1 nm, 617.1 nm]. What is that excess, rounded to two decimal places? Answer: -0.19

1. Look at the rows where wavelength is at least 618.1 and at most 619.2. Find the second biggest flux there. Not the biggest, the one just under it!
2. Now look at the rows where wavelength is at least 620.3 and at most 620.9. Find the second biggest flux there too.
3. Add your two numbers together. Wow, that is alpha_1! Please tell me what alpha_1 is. 16.7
